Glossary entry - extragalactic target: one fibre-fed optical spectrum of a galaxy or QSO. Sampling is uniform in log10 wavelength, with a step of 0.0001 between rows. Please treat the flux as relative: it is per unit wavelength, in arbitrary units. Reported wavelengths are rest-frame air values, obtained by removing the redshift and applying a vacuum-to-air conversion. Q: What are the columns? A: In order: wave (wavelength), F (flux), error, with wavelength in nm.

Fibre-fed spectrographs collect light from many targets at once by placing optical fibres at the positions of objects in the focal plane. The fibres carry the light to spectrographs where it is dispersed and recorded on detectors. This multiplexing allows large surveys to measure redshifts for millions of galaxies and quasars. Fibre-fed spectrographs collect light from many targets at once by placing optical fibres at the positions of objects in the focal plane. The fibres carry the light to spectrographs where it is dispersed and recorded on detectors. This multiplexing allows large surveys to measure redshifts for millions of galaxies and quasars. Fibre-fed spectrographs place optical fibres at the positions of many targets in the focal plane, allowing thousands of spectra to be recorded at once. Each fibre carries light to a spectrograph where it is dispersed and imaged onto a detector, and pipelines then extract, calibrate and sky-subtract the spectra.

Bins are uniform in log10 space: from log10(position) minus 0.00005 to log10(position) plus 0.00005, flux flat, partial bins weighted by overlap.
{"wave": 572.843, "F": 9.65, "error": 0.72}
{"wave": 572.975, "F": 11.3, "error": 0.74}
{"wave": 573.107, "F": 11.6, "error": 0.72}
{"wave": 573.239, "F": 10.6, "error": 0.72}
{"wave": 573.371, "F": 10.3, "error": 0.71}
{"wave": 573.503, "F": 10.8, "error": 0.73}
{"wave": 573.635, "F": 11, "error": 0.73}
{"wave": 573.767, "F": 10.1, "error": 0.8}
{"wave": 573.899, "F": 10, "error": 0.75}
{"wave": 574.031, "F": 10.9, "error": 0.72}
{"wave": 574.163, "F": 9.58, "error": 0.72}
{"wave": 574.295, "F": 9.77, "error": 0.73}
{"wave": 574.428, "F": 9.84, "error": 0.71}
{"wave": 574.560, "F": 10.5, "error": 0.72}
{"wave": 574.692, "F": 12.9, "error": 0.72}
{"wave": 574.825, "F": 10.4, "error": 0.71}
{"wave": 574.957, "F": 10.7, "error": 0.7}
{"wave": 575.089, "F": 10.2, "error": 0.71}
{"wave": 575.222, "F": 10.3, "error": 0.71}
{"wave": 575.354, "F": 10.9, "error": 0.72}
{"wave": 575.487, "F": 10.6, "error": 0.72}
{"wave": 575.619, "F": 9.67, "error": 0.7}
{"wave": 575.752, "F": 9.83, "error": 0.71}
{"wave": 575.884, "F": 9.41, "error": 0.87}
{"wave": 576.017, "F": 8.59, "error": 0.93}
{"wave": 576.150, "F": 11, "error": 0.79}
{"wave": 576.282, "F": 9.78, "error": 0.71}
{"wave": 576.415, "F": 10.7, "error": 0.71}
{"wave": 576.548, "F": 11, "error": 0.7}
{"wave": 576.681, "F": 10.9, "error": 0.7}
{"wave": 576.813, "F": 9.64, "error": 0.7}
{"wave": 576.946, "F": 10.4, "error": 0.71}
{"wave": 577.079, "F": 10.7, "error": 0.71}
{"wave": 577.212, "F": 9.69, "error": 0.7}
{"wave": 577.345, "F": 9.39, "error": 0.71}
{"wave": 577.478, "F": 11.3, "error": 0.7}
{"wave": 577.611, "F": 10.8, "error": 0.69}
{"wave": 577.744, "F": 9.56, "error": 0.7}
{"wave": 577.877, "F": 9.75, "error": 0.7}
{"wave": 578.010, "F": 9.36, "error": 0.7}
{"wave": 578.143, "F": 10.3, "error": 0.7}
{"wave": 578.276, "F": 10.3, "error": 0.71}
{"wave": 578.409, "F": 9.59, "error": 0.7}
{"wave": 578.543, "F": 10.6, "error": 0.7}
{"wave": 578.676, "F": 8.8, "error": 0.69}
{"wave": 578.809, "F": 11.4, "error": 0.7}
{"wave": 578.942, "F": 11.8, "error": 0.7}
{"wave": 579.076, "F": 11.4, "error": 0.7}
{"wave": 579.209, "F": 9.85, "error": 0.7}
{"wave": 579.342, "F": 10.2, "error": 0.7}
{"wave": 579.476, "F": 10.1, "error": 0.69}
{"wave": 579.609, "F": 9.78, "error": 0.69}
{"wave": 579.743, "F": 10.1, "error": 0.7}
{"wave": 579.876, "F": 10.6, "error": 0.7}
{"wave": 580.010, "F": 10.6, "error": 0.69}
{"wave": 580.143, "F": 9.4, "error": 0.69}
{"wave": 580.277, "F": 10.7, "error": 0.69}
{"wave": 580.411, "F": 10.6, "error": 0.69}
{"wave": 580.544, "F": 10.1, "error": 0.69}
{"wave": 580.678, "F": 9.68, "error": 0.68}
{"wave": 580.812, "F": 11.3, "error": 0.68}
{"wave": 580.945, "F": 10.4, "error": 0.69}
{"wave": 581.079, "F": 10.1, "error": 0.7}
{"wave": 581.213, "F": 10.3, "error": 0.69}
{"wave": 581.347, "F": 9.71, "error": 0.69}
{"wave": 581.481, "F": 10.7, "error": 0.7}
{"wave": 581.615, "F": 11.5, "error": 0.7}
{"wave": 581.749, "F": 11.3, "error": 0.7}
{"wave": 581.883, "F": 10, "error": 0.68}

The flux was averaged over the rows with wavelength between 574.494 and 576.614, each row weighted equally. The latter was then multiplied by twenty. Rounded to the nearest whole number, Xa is 208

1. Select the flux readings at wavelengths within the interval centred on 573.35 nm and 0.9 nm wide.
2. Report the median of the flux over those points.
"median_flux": 10.8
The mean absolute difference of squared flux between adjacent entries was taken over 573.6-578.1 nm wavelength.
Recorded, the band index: 16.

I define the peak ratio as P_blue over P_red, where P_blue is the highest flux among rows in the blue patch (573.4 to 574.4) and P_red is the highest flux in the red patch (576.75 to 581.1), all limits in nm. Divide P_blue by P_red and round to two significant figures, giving 0.93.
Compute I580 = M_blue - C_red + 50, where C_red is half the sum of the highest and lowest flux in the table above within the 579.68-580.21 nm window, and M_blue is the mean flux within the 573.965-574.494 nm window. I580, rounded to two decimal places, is 50.02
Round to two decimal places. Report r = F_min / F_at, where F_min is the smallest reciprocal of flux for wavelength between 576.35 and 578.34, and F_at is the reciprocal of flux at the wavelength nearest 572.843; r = 0.85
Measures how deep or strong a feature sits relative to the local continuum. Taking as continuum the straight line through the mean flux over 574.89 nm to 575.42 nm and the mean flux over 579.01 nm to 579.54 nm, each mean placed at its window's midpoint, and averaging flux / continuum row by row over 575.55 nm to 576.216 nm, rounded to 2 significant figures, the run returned 0.92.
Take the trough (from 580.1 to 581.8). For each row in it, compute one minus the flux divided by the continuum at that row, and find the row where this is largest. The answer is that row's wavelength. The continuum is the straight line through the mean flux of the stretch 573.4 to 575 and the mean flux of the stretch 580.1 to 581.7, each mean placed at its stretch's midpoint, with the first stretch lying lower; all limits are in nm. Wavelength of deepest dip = 580.143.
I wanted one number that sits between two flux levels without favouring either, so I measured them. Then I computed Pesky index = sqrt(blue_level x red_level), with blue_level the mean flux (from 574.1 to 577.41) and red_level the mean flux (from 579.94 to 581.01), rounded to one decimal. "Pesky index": 10.3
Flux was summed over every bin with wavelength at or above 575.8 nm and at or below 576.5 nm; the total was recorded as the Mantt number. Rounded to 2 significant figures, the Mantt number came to 49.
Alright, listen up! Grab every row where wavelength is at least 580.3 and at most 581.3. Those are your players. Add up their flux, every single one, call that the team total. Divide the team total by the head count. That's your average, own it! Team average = 10.4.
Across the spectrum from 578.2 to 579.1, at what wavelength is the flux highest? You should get 578.942 nm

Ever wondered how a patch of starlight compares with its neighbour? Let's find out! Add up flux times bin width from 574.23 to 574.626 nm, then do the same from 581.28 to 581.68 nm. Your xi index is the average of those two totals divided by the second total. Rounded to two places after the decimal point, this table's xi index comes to 0.97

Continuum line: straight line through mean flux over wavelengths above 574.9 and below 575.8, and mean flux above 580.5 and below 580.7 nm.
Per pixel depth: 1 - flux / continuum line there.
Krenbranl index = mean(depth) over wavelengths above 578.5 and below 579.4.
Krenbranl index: -0.055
